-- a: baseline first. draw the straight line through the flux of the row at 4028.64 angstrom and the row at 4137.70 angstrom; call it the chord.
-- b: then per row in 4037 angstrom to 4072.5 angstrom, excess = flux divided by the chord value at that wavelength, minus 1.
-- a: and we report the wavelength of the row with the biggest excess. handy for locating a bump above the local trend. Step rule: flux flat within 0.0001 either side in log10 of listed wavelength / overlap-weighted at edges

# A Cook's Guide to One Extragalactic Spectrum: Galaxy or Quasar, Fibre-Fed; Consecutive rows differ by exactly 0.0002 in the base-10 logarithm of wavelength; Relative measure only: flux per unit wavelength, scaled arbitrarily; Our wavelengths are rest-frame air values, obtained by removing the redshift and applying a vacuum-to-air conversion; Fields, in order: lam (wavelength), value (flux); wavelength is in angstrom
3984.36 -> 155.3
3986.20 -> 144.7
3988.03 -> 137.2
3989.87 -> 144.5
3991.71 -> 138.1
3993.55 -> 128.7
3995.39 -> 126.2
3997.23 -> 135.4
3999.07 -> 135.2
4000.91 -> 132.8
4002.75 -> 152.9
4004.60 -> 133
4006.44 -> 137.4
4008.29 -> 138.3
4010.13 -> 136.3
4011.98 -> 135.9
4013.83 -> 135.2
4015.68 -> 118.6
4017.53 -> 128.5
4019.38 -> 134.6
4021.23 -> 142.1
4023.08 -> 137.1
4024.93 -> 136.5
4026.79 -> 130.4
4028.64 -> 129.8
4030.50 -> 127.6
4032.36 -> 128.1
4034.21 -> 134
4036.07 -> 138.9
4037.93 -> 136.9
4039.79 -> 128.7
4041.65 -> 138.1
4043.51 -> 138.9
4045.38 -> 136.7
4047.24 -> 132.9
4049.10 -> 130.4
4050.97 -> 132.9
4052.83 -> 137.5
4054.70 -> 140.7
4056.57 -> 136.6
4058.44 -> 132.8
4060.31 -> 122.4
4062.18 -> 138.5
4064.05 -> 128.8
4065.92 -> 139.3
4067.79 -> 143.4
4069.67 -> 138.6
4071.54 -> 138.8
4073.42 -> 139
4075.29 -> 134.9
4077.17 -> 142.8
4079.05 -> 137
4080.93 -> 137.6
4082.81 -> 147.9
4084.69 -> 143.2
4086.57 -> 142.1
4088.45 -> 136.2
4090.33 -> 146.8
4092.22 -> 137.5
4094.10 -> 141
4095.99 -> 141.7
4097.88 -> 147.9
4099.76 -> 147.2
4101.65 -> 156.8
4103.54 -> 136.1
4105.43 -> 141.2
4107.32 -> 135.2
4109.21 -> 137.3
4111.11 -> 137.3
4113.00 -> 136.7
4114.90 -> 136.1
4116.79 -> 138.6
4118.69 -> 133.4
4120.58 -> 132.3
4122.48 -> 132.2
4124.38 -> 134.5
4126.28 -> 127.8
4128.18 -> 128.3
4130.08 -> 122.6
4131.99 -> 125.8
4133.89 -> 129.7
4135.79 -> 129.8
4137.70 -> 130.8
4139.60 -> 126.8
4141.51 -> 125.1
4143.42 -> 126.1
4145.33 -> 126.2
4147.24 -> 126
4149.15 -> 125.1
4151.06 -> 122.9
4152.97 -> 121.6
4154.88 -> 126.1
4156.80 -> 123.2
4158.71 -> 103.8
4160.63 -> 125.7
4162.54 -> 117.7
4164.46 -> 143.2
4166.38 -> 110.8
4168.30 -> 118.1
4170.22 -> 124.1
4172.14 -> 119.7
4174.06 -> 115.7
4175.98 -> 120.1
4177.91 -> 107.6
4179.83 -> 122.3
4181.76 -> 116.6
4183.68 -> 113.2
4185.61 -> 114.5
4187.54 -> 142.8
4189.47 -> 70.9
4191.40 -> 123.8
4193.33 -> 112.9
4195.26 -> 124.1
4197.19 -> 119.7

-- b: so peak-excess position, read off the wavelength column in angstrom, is 4067.79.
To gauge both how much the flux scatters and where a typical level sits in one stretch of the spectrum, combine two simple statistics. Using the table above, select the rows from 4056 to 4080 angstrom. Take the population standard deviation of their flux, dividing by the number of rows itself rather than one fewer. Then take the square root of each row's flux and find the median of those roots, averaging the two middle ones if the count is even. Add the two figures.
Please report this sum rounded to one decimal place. 17.2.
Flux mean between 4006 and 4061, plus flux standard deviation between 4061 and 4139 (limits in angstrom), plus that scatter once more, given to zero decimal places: 147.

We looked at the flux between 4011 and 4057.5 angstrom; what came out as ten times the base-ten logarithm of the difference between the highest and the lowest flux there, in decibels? 13.7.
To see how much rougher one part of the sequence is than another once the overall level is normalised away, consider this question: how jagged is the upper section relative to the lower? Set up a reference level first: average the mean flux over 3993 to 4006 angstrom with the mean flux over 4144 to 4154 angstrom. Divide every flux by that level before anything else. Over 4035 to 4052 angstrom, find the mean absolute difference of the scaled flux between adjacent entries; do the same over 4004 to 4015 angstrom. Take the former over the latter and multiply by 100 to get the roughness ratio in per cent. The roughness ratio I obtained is 234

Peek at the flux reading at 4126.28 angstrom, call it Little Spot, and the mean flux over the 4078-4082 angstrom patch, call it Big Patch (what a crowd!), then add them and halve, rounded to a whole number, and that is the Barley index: 133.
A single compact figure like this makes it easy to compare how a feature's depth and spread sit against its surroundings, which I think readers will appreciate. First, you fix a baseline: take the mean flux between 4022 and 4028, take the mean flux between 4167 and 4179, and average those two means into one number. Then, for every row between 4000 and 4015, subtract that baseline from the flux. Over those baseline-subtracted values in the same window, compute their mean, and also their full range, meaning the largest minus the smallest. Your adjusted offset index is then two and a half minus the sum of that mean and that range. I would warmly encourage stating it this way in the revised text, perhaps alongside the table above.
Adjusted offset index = -29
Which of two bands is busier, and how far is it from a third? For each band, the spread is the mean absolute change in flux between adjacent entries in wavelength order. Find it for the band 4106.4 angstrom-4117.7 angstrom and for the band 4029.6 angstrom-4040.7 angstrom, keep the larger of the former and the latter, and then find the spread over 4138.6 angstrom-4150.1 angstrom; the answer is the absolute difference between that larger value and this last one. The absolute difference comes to 3.5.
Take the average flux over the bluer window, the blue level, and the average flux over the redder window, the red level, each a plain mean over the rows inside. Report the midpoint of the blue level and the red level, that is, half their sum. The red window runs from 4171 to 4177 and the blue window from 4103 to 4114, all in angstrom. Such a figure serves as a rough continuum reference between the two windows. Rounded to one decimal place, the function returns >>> 127.9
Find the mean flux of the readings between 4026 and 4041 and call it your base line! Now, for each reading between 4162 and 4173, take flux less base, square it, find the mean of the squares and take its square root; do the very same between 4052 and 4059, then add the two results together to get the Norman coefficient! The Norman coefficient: 19.7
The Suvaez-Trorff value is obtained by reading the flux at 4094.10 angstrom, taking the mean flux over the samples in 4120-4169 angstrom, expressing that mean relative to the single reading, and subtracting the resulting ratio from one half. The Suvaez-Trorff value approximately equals -0.39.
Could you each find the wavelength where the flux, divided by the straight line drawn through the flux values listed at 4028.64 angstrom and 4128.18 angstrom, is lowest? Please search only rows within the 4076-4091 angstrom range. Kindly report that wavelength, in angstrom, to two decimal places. 4088.45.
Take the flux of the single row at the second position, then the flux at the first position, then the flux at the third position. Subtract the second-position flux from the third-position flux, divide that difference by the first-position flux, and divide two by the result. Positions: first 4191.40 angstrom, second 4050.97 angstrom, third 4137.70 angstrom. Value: -118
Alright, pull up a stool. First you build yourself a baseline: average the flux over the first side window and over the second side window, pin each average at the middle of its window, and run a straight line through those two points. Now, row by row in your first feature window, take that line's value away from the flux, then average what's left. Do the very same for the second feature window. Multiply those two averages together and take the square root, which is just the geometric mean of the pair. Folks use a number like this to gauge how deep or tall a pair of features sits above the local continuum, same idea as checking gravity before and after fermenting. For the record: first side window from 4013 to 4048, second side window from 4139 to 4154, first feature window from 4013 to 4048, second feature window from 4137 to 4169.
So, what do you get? 0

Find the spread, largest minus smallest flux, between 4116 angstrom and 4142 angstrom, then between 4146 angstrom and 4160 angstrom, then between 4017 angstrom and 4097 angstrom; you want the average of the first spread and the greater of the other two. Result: 21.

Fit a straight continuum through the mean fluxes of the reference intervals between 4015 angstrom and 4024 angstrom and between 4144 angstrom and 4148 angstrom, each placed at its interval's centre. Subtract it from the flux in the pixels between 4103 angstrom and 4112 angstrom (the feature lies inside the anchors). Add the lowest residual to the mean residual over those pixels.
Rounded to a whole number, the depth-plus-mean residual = 17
